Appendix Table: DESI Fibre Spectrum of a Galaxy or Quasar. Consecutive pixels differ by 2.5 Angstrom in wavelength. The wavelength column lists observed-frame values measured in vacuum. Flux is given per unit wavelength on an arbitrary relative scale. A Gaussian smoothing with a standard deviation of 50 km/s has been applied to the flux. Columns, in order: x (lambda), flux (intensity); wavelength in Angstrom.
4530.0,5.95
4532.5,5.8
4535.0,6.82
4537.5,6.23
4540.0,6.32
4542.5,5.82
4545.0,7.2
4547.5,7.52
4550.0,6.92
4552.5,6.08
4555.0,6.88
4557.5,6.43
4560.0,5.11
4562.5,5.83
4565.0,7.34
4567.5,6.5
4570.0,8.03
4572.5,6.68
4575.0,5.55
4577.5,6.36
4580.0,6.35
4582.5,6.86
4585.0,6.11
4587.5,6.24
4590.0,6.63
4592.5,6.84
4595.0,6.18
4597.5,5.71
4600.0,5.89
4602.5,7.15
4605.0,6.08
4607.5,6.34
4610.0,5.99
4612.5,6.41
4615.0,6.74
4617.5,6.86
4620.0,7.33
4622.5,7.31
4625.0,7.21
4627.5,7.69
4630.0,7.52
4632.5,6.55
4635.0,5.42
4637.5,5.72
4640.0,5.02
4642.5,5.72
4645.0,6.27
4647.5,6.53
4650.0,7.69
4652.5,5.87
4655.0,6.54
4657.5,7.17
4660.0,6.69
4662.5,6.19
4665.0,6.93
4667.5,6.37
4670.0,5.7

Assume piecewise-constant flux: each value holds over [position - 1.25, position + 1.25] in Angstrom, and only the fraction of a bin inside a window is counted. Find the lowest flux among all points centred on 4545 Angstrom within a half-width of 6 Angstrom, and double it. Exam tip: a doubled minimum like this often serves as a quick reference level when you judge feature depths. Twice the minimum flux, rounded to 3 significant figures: 11.6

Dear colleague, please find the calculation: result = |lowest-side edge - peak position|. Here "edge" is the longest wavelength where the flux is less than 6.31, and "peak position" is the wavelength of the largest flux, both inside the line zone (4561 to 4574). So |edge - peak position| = 7.5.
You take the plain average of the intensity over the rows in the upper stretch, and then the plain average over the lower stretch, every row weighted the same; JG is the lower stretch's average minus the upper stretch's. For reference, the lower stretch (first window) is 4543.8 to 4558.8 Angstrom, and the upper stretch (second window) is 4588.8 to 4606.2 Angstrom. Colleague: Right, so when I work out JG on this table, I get 0.48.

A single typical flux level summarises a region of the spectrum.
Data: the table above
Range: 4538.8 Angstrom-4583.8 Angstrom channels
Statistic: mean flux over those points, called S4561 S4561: 6.54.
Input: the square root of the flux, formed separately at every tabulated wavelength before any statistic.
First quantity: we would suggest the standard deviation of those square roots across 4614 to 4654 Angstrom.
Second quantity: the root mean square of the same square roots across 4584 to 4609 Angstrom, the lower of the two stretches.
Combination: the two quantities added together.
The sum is 2.68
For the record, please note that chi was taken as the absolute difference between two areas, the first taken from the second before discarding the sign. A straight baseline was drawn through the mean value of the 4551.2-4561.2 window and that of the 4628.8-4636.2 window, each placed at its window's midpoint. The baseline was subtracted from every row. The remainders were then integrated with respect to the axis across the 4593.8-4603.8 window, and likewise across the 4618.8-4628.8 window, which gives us 10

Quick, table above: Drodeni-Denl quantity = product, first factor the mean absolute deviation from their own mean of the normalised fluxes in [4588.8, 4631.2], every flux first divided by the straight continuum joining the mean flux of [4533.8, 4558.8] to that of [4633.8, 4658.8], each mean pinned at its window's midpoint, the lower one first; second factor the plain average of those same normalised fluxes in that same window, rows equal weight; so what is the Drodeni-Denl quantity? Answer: 0.091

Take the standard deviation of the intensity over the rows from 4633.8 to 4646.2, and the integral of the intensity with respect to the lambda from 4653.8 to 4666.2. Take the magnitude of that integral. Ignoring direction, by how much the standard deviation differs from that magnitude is 83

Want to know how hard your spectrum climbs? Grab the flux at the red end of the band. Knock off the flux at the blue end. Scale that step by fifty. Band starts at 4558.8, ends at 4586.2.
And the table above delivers 50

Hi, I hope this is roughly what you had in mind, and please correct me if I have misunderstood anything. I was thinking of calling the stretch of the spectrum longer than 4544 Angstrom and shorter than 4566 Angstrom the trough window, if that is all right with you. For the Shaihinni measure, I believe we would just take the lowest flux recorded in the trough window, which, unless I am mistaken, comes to 5.11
